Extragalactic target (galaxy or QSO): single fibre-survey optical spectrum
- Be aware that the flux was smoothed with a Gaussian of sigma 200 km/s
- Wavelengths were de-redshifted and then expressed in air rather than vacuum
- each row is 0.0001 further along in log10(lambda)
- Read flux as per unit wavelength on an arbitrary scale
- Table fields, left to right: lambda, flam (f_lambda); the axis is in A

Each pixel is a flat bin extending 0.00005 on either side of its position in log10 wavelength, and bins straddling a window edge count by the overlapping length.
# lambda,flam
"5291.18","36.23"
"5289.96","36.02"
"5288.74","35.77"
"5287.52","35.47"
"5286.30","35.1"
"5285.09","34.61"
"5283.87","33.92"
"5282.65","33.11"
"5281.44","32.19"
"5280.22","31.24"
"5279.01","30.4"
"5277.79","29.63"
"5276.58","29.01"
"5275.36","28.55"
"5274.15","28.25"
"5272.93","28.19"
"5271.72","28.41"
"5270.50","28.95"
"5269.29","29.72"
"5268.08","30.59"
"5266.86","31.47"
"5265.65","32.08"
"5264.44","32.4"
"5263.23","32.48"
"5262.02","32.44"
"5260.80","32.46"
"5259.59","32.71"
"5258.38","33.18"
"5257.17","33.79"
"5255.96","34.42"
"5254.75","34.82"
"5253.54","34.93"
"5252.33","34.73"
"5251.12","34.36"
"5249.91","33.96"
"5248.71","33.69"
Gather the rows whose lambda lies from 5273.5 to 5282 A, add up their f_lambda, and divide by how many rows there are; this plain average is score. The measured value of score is 29.9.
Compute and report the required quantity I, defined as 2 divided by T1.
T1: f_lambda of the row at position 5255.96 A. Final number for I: 0.0581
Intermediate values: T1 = 34.42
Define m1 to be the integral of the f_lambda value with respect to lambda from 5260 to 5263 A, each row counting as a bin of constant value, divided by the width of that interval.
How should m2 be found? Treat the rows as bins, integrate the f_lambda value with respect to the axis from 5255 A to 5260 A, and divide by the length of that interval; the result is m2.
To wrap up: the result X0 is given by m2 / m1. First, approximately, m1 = 32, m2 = 34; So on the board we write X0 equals 1.04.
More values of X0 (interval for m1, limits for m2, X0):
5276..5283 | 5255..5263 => 1.07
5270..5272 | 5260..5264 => 1.13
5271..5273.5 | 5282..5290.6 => 1.23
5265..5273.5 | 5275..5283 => 1.02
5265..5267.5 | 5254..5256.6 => 1.09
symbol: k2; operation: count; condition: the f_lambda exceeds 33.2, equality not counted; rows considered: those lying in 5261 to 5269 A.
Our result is 0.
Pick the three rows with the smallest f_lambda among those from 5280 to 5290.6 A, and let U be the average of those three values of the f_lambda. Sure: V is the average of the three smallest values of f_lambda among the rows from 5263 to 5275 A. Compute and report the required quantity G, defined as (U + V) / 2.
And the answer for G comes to 30.2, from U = 32.2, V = 28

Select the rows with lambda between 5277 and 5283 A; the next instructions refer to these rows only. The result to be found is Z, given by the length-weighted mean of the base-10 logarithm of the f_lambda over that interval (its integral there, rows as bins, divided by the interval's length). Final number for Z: 1.495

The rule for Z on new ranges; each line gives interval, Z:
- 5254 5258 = 1.536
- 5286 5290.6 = 1.549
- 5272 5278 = 1.458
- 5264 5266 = 1.510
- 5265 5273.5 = 1.476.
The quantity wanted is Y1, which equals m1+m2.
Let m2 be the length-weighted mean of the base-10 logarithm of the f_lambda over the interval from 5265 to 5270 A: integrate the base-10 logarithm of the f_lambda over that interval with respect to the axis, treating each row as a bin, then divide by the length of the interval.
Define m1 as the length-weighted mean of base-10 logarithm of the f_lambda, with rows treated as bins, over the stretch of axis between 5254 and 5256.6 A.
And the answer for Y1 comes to 3.03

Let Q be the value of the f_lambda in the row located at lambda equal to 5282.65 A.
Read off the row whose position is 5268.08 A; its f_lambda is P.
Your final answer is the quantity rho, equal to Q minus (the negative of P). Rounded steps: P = 30.59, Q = 33.11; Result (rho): 64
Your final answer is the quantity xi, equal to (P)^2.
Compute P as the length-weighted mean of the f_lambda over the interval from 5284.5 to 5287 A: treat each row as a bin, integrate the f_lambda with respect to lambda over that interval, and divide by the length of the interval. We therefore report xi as 1221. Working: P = 34.9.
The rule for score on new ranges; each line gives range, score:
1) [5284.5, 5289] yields 35.2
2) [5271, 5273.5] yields 28.3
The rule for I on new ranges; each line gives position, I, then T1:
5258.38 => 0.0603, 33.18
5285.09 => 0.0578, 34.61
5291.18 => 0.0552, 36.23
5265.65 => 0.0623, 32.08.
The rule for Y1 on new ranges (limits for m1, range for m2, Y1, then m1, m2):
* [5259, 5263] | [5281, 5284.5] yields 3.03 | 1.51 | 1.52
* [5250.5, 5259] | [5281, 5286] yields 3.06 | 1.54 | 1.53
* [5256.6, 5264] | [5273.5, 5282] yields 2.99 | 1.52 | 1.47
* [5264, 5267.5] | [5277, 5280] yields 2.99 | 1.50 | 1.48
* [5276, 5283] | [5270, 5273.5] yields 2.94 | 1.49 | 1.45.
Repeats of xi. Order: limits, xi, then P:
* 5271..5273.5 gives 801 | 28.3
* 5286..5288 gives 1243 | 35.3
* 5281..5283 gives 1071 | 32.7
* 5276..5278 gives 861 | 29.3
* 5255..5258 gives 1165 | 34.1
